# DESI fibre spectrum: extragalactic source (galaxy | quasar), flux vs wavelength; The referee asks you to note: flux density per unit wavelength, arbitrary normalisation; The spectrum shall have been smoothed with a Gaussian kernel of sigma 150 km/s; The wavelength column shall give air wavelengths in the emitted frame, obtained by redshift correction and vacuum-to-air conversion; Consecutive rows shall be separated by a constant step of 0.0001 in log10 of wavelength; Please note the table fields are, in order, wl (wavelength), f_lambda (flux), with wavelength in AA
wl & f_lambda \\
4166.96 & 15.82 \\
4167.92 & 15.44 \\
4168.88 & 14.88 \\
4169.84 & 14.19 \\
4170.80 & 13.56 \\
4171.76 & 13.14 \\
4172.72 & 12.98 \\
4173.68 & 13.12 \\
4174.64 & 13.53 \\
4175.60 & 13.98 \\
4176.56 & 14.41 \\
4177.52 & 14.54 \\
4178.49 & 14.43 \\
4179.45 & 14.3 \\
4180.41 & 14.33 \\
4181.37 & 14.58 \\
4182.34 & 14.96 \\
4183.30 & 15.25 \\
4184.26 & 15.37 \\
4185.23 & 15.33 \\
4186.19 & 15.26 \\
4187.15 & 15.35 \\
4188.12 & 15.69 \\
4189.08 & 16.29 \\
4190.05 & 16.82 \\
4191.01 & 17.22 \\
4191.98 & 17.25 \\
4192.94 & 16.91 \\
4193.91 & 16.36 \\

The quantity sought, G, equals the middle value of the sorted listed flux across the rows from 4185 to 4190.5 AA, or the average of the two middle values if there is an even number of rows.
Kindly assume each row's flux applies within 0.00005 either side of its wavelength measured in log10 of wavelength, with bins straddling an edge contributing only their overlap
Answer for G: 15.5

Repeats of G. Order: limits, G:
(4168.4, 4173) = 13.6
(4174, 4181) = 14.3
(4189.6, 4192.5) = 17.2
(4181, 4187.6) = 15.3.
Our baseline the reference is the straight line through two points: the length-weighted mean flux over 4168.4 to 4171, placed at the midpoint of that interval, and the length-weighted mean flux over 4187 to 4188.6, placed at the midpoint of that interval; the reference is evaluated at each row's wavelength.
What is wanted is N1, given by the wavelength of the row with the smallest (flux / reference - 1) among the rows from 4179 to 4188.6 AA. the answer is 4180.41 AA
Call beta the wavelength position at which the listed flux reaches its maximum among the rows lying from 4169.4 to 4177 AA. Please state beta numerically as 4176.56 AA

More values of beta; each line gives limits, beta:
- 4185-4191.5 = 4191.01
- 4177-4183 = 4182.34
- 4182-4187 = 4184.26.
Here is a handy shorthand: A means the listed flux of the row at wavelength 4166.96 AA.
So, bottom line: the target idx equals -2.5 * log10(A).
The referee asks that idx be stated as -3.00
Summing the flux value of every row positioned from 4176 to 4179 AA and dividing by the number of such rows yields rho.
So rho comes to 14.5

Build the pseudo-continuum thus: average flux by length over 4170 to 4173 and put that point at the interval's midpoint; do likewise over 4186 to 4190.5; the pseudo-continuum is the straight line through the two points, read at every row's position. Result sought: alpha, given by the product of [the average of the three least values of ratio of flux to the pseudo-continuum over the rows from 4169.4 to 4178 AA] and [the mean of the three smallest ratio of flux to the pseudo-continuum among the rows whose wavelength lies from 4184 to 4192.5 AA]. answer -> 0.946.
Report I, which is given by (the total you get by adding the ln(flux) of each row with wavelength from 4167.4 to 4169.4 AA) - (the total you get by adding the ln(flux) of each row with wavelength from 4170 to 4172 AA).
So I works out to 0.25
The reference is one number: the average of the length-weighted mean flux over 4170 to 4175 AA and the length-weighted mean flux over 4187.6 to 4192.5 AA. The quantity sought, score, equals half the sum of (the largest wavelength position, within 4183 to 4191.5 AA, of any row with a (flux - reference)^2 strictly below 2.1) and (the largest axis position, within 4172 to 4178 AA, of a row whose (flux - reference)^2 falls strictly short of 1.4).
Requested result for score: 4183.3 AA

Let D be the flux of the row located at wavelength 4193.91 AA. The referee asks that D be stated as 16.36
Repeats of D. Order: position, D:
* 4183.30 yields 15.25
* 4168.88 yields 14.88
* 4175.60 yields 13.98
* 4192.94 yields 16.91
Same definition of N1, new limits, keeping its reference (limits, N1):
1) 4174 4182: 4174.64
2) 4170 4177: 4172.72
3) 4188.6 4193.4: 4189.08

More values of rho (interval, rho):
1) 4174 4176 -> 13.8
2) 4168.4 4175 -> 13.6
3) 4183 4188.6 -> 15.4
